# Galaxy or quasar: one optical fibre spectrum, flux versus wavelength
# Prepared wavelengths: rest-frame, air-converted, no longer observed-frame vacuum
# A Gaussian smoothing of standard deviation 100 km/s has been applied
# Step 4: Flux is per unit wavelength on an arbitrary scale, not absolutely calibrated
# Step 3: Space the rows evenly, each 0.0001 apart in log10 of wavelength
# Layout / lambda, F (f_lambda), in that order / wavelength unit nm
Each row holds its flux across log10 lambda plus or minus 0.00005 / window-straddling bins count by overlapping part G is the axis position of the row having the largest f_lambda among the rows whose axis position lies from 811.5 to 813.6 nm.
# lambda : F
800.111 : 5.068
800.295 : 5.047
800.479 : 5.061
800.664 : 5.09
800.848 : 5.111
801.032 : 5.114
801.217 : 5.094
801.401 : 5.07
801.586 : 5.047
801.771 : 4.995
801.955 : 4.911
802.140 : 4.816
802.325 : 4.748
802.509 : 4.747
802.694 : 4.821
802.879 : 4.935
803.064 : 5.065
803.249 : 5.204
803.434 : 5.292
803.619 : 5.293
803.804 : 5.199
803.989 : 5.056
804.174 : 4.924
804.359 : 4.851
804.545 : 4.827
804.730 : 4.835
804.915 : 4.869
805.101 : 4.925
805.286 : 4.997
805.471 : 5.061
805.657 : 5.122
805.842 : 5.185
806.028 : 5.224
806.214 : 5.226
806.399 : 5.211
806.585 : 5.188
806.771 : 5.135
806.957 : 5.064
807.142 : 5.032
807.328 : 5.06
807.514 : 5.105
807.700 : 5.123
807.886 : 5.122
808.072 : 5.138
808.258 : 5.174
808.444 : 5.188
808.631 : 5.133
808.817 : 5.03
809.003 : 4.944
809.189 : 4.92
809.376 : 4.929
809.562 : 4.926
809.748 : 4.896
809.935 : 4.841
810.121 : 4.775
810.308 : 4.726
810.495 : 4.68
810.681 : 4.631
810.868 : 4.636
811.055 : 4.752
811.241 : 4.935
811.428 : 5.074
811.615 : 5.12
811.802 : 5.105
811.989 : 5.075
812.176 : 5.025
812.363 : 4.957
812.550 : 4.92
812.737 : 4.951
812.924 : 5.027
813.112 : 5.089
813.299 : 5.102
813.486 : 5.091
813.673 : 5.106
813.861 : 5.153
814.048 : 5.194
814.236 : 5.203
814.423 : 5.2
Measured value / 811.615 nm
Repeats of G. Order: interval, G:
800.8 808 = 803.619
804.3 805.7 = 805.657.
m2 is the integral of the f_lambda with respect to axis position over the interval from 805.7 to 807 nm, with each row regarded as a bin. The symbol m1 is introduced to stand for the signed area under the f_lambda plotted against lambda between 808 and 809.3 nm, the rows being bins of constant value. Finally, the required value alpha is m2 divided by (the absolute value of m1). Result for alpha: 1.02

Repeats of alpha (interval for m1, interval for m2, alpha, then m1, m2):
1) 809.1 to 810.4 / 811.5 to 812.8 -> 1.03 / 6.32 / 6.53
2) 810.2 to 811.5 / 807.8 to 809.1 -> 1.07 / 6.20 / 6.64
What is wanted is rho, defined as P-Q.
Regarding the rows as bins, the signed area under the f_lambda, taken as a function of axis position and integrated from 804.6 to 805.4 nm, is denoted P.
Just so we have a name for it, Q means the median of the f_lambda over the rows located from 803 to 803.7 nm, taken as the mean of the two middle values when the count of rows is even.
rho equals -1.32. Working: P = 3.93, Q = 5.25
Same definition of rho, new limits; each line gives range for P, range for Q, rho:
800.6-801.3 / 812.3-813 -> -1.38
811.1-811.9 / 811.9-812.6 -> -0.96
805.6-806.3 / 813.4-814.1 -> -1.50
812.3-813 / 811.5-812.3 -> -1.61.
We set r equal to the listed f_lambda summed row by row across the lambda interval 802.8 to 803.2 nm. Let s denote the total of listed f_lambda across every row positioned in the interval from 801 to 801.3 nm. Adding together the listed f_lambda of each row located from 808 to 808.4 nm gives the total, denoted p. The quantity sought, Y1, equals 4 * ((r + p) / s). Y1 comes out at 8.0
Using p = 10.3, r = 10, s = 10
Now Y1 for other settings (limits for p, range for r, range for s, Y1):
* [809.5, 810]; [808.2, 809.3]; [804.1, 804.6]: 12.3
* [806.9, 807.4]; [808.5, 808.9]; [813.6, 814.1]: 6.6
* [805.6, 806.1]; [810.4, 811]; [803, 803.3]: 11.5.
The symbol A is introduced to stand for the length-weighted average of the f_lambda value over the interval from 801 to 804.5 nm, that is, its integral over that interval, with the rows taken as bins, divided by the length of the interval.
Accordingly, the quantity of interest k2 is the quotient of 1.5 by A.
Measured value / 0.300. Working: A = 5.00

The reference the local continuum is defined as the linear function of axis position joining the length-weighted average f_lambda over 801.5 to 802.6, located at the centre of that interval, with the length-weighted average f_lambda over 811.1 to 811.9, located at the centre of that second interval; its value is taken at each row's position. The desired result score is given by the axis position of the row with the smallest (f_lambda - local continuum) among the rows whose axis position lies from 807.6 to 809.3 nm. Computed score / 809.189 nm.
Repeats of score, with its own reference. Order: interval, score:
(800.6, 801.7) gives 801.586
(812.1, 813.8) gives 812.550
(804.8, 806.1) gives 804.915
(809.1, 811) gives 810.681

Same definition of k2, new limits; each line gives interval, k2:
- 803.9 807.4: 0.298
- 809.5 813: 0.306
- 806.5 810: 0.297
